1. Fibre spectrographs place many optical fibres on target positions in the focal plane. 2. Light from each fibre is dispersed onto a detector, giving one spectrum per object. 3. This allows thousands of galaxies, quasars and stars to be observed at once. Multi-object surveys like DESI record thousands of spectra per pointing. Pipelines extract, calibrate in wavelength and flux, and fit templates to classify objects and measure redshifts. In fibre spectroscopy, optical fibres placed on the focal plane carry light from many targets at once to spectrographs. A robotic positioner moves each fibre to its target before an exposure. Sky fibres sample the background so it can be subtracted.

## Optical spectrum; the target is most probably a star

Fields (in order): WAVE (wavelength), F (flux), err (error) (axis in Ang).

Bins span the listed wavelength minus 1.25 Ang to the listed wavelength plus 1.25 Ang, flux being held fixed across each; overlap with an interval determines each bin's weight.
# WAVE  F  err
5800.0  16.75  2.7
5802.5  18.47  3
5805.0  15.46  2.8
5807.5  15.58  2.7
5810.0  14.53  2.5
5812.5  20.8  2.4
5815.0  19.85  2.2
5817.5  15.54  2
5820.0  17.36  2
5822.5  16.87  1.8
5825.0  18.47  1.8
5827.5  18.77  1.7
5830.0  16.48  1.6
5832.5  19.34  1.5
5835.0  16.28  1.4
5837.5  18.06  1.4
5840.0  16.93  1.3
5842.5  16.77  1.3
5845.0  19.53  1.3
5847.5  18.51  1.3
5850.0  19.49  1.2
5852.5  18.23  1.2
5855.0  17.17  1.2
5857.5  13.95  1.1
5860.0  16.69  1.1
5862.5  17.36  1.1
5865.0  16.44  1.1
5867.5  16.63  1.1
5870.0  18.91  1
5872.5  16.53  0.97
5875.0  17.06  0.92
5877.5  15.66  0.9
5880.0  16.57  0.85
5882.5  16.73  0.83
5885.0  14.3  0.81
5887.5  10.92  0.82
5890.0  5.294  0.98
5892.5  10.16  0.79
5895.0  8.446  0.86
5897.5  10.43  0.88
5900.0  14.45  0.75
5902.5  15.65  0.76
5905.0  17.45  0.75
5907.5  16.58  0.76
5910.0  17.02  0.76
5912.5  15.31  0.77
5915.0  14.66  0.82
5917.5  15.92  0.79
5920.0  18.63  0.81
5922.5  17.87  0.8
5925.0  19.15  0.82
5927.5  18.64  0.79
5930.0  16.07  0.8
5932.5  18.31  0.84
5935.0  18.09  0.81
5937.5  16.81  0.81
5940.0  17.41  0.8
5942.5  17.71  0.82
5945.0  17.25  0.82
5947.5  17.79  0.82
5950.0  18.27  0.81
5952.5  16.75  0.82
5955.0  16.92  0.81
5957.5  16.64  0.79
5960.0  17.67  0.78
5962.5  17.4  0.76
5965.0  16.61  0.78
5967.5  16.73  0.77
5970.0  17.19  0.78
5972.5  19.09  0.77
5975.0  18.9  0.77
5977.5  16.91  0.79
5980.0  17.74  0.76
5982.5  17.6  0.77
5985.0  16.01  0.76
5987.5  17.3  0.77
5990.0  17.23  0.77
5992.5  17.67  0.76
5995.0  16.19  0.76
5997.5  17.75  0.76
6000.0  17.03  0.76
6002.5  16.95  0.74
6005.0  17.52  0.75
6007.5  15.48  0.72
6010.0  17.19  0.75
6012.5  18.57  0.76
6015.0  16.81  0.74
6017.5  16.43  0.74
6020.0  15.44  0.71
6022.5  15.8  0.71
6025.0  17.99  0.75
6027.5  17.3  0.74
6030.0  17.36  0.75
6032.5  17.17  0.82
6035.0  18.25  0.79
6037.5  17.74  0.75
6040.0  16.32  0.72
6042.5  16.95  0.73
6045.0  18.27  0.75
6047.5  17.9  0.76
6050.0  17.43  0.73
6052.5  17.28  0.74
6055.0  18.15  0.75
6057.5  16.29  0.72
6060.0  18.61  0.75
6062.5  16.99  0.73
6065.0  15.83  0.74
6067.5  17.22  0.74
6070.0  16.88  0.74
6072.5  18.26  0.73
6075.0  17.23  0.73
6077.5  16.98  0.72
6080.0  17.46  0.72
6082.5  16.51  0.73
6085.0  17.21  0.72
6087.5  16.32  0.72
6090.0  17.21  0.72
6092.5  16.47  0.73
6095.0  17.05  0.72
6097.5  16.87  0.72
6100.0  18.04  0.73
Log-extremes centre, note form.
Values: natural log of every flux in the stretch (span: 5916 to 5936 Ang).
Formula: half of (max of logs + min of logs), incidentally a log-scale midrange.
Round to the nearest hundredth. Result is 2.86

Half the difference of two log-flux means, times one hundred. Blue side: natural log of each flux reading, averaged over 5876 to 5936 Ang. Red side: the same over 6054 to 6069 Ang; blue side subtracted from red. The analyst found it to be 8.2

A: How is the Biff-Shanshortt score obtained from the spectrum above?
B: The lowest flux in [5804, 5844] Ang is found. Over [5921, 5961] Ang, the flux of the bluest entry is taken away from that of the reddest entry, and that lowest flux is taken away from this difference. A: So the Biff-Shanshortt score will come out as -15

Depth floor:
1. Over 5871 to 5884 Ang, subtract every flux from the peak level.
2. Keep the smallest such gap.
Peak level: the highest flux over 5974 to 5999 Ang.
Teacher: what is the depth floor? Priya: 1.8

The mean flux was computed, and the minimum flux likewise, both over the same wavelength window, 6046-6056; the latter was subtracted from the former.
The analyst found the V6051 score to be 0.41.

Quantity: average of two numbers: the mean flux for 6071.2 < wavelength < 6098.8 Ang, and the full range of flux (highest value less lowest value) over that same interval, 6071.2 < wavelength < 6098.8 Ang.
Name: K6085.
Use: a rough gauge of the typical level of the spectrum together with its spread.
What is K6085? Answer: 9.5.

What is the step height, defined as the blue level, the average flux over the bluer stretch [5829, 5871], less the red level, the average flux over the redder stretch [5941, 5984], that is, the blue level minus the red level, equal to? 0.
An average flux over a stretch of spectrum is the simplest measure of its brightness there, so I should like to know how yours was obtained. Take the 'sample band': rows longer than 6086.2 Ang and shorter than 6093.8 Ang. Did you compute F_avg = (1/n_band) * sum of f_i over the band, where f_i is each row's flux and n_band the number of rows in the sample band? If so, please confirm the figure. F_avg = 16.7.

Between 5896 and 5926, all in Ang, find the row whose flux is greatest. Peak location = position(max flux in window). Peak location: 5925.0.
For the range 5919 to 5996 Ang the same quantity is 5925.0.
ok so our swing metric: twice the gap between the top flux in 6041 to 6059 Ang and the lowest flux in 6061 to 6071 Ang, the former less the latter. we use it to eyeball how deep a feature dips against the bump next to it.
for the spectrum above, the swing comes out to 4.9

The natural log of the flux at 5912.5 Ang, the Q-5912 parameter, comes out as 2.73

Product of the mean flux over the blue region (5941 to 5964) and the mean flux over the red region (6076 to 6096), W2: 294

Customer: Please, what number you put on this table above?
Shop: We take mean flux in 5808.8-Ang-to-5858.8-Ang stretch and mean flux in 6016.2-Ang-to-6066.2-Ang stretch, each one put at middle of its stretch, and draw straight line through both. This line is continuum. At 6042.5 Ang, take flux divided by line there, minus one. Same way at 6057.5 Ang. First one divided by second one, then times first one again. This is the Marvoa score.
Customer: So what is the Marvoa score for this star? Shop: 0.0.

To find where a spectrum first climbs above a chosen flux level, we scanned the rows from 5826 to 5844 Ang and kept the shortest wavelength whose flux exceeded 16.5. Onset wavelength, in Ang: 5827.5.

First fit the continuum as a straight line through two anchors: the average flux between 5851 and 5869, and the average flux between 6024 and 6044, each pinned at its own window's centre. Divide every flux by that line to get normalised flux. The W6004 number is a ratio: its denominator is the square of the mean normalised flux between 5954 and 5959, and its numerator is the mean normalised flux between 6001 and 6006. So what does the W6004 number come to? 1.03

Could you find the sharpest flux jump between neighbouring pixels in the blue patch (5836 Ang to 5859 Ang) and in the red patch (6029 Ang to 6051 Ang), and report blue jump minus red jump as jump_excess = 1.8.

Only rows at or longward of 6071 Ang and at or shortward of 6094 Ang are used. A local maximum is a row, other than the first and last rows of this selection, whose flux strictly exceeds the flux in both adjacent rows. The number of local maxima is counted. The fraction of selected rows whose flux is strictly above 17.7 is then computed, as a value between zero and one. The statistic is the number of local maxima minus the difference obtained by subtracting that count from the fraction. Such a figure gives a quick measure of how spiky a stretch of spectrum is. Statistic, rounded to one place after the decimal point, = 5.9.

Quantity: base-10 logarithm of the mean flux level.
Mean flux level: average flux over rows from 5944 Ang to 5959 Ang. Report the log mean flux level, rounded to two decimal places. 1.24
